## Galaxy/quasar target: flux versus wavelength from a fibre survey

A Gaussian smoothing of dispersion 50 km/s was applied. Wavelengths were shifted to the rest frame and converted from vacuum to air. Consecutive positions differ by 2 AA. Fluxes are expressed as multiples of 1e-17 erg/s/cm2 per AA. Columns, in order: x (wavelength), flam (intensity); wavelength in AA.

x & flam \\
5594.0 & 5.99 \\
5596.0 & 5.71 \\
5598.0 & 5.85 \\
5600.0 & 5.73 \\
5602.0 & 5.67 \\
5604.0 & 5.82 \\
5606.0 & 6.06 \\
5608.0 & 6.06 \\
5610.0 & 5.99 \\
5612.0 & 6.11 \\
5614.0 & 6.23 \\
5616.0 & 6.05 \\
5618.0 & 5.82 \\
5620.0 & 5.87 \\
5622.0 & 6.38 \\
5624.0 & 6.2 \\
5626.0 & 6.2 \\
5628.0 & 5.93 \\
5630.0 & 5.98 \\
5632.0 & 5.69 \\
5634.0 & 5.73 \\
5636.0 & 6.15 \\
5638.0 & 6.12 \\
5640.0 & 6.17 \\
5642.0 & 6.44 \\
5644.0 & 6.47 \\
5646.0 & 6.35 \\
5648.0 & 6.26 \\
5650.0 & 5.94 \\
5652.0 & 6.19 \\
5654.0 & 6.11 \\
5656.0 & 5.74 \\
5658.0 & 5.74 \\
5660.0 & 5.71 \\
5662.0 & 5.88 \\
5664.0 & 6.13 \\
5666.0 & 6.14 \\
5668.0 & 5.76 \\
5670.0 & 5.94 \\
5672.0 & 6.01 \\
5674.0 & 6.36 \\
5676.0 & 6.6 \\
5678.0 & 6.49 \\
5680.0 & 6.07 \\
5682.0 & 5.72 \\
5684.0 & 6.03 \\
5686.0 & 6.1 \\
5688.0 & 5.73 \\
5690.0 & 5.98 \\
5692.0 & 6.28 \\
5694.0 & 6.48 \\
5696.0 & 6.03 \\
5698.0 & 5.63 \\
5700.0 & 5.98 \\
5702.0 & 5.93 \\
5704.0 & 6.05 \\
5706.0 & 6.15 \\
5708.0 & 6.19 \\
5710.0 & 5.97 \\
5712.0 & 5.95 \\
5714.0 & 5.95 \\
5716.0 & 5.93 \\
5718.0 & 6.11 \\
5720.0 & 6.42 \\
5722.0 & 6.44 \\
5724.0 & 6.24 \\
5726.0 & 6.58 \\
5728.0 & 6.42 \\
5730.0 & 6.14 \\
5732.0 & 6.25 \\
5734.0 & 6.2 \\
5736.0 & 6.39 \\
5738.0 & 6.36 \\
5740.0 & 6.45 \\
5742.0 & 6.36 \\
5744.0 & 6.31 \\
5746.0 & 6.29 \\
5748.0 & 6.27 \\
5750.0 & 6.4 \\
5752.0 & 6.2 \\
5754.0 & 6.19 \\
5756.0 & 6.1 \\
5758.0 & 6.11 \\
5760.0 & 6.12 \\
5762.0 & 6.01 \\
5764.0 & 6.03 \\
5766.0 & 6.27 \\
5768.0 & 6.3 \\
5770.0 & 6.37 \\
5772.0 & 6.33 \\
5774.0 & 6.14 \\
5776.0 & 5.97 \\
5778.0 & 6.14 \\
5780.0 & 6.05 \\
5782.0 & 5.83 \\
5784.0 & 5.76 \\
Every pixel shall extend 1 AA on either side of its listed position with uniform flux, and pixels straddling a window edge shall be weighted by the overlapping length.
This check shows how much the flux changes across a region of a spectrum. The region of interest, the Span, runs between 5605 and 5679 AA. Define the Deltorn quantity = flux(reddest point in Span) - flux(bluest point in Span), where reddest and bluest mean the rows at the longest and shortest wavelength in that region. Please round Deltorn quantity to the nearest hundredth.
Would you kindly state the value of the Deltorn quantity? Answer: 0.43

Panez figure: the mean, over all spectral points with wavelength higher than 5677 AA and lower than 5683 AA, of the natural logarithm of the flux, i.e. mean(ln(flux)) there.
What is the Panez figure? 1.81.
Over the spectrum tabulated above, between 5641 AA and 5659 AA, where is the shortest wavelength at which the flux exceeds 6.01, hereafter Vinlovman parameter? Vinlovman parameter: 5642.0 AA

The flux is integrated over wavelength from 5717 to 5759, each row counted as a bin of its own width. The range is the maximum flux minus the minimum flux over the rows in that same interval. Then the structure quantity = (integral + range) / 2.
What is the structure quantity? 132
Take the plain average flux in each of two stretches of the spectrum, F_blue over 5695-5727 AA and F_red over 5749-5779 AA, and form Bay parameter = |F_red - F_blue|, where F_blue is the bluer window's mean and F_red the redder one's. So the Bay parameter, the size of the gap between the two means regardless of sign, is 0.082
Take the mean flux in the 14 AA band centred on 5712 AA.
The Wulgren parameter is 6.04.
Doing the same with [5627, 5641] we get 5.97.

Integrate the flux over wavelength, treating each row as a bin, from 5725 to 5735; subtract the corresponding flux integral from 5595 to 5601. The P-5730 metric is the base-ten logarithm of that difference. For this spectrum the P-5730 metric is 1.46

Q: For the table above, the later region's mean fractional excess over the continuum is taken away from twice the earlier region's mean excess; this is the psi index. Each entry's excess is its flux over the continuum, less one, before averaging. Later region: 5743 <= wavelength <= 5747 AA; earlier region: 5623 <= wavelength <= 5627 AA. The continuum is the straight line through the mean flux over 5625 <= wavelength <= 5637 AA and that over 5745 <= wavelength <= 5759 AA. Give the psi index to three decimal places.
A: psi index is 0.075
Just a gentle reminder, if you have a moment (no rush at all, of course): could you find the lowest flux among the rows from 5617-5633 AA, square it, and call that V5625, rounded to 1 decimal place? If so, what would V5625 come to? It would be 32.4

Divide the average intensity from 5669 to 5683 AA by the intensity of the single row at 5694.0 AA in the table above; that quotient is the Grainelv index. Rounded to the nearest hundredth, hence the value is 0.95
